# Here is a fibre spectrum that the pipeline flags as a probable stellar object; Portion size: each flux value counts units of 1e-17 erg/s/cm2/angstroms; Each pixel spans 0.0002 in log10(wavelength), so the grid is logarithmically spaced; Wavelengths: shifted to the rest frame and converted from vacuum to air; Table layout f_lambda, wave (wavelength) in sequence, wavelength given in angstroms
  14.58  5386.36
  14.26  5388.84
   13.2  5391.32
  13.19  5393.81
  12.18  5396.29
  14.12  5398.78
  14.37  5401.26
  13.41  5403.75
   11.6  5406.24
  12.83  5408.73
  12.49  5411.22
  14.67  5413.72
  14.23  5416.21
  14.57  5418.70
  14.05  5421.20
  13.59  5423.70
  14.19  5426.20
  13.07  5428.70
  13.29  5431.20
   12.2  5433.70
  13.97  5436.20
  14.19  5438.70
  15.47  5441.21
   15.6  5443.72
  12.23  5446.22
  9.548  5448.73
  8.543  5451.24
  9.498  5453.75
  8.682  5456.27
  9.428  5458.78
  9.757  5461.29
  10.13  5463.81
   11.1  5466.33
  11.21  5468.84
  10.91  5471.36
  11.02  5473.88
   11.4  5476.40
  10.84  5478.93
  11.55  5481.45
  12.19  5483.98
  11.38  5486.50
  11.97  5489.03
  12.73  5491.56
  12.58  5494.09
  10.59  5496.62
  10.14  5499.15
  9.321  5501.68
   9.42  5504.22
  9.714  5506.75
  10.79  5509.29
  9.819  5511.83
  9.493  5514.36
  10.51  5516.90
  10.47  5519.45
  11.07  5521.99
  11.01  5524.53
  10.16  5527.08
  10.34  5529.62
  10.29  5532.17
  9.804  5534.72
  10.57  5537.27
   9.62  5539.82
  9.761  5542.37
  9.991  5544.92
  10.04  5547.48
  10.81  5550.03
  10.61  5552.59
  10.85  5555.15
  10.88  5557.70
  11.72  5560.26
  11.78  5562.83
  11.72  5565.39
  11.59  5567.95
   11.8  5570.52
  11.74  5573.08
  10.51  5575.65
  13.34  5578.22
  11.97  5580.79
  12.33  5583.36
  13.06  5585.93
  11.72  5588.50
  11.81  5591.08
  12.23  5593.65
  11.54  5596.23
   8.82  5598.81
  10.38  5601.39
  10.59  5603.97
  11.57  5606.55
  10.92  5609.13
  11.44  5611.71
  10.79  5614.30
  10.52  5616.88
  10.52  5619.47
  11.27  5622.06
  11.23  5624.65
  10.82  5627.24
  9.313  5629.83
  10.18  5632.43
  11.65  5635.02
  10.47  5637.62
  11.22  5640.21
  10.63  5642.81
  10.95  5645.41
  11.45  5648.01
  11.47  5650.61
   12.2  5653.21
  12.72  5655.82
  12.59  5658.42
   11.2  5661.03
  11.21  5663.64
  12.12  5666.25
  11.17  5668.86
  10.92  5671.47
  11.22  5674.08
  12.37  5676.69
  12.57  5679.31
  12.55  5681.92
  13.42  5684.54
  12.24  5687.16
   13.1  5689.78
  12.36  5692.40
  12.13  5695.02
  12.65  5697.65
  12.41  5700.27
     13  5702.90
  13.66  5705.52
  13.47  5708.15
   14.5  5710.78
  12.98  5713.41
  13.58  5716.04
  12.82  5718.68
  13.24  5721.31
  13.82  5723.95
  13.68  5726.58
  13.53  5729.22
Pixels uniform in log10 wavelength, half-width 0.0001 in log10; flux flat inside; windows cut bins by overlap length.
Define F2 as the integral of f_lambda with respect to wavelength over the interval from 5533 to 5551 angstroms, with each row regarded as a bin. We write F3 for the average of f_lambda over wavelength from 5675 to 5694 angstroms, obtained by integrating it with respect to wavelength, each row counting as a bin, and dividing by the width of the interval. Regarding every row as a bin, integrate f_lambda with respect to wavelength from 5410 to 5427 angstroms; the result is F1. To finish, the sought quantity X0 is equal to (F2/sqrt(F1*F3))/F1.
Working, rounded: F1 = 237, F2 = 181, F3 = 12.6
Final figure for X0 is 0.0140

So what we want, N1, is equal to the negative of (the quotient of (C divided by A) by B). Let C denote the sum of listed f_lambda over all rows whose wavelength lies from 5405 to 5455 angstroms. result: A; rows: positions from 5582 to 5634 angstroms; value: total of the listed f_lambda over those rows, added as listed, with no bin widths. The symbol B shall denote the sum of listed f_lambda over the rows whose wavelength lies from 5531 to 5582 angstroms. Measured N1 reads -0.0054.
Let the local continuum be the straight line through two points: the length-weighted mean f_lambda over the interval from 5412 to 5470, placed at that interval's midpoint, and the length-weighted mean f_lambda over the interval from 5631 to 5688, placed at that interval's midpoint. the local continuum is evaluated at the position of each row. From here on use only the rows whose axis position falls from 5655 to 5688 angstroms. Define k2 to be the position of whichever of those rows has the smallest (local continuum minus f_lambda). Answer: 5684.54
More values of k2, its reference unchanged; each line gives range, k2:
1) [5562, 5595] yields 5578.22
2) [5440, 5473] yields 5443.72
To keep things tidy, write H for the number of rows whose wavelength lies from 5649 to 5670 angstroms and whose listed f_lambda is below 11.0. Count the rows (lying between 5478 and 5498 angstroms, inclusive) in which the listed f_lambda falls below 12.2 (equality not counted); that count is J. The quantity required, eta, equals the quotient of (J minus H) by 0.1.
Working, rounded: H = 0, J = 6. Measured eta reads 60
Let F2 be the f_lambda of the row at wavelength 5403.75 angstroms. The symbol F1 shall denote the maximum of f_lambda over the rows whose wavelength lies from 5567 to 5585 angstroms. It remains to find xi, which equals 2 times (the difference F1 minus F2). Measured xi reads 0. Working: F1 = 13.34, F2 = 13.41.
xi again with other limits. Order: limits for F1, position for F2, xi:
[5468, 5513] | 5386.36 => -4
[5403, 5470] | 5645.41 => 9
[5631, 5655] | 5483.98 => 0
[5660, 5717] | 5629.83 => 10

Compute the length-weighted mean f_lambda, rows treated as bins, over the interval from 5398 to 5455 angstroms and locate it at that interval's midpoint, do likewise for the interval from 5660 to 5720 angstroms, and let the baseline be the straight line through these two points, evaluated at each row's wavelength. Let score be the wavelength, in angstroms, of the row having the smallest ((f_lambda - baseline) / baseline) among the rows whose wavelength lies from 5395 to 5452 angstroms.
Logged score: 5451.24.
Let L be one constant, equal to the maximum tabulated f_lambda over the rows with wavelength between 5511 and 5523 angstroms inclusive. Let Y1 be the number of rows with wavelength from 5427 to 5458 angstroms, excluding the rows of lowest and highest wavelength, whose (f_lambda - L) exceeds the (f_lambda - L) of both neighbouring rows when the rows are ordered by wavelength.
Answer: 3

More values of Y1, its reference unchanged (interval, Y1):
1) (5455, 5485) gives 2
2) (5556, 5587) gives 3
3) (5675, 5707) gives 4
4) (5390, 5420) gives 3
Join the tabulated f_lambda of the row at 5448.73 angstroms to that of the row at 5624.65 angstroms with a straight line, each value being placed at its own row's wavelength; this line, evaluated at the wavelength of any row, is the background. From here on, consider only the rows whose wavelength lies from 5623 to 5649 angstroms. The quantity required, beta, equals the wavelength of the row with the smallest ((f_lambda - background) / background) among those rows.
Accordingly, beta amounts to 5629.83 angstroms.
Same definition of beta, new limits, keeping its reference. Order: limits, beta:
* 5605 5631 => 5629.83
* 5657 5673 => 5671.47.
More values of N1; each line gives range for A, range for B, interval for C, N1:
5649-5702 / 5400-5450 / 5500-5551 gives -0.0031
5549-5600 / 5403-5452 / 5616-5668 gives -0.0037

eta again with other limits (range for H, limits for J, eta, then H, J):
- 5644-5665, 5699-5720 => -10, 1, 0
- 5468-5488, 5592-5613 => 50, 2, 7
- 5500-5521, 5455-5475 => 0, 8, 8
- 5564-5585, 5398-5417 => 0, 1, 1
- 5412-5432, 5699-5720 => 0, 0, 0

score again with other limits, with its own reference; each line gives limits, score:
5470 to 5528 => 5501.68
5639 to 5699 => 5642.81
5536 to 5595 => 5539.82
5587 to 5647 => 5598.81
